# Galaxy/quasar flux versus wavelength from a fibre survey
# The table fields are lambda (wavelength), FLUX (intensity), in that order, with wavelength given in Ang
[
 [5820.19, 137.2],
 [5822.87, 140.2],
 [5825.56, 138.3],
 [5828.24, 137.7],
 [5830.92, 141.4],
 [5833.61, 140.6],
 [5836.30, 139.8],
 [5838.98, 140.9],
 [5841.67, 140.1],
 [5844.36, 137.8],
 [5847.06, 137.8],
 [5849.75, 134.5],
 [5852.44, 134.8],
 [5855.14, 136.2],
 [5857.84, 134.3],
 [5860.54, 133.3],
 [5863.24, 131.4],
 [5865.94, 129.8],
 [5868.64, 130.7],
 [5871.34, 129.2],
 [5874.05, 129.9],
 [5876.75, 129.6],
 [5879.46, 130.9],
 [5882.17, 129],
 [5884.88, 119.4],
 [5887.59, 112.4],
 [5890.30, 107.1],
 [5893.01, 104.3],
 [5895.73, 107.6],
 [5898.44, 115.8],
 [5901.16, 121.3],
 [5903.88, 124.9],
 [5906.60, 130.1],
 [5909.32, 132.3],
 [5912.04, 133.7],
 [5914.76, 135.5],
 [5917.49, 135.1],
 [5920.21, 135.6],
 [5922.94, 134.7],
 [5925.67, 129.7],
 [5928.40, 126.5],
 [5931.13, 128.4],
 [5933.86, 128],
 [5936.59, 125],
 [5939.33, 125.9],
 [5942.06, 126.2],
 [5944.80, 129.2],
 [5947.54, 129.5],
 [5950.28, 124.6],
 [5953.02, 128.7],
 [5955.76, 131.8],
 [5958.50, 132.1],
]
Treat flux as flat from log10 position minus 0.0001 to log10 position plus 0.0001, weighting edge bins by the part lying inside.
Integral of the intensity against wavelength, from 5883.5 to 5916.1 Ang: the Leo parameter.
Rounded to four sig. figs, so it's 3925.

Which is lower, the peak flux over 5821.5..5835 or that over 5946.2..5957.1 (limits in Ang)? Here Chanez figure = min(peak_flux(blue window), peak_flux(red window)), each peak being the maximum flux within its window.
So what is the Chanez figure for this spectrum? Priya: 132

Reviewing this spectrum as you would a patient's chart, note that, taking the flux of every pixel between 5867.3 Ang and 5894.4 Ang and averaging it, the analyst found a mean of 122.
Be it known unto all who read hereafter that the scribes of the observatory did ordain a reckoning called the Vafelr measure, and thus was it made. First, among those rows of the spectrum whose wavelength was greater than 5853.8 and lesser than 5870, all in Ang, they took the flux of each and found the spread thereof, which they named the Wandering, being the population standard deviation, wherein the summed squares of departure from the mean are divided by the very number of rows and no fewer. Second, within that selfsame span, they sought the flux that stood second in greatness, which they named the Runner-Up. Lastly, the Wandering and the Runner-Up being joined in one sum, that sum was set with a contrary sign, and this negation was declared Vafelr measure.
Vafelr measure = -137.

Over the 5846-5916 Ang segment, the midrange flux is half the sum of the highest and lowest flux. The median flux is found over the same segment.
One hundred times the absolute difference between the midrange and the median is 895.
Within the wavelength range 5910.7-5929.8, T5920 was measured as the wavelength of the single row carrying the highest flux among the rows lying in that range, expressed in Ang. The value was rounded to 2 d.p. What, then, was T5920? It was 5920.21 Ang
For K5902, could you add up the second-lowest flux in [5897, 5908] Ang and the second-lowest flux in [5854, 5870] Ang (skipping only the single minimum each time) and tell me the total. 252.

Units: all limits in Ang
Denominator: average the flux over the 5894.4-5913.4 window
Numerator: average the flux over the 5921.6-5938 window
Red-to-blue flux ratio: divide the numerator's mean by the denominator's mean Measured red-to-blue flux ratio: 1.04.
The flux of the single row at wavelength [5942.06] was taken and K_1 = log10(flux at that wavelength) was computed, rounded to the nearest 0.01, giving 2.10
